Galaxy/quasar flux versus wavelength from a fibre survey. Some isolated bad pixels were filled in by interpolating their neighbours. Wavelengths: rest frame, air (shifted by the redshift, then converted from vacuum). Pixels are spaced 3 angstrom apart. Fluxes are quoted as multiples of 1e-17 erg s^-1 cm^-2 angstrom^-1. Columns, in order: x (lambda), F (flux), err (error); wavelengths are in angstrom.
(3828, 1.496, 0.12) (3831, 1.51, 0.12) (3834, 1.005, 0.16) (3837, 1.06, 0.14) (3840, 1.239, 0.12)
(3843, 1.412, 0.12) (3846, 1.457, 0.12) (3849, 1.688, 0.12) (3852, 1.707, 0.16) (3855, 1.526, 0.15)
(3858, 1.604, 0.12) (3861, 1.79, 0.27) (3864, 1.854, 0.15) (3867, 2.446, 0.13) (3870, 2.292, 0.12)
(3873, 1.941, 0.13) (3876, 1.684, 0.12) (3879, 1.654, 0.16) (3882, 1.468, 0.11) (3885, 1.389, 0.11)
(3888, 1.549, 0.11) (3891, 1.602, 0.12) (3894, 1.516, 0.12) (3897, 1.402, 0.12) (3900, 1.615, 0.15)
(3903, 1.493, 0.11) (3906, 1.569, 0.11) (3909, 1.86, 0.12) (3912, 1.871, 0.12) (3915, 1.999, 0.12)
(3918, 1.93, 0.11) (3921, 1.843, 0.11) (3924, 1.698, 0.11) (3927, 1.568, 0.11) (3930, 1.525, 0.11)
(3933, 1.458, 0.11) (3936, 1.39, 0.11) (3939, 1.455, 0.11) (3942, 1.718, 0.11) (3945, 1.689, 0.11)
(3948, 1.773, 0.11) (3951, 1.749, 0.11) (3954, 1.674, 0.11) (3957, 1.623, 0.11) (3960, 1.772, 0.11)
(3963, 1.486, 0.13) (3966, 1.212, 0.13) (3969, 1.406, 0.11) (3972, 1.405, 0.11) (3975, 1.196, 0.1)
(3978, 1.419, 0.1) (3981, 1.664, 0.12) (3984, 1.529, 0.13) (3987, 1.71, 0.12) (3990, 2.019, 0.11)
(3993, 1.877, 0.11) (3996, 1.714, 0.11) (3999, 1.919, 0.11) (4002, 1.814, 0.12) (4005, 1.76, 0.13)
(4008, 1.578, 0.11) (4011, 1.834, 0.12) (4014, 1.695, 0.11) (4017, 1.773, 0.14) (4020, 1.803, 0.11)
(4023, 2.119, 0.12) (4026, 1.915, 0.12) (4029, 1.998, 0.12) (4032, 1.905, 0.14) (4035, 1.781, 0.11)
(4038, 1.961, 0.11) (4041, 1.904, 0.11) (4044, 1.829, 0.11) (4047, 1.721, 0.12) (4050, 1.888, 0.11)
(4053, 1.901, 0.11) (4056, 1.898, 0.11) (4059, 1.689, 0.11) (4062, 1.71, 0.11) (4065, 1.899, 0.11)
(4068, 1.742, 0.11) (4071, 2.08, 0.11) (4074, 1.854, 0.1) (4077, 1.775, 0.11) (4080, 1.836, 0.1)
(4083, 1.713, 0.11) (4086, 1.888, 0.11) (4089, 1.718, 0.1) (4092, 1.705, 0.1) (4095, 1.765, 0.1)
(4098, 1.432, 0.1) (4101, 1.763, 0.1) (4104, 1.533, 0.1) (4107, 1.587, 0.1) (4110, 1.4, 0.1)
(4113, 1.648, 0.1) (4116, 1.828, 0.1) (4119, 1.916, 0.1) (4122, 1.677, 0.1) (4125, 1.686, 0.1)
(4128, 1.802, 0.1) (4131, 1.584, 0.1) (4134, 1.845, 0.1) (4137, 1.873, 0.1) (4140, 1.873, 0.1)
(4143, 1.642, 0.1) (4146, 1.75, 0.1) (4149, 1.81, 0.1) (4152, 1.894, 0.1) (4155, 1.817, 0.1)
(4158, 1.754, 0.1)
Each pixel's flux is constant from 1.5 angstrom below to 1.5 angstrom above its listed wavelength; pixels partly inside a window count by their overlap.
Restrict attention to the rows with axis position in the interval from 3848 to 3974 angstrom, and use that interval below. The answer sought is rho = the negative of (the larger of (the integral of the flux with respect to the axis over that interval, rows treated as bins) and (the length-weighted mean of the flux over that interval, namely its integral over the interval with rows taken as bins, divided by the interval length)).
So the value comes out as -209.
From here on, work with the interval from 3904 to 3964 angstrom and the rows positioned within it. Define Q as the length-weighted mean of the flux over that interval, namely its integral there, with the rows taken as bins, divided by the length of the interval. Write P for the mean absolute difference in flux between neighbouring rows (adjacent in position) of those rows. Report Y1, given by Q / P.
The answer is 15.5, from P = 0.11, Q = 1.68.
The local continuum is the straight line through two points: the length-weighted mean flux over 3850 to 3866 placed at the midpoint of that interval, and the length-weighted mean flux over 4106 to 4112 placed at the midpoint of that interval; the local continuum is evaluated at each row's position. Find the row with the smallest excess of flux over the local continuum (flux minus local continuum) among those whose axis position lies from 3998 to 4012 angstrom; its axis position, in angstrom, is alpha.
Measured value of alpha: 4008 angstrom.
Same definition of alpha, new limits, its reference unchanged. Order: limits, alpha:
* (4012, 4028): 4014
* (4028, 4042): 4035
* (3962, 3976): 3975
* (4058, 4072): 4059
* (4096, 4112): 4110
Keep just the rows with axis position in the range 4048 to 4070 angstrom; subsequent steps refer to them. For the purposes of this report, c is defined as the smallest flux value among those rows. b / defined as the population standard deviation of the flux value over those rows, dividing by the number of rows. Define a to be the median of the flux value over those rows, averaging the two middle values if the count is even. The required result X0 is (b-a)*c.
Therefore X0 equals -3.0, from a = 1.89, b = 0.092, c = 1.689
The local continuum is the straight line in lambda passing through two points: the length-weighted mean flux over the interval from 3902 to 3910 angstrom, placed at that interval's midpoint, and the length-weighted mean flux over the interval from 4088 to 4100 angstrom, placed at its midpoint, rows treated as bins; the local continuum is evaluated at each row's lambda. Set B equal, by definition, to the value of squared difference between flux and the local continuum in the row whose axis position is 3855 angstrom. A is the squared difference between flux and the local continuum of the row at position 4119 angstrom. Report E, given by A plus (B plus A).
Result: 0.142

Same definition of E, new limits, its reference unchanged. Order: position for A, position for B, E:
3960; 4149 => 0.055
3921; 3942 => 0.090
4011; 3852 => 0.075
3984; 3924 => 0.030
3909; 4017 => 0.115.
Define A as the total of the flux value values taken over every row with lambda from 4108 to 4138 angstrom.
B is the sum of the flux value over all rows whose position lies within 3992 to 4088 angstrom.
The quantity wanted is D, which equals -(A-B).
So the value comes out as 42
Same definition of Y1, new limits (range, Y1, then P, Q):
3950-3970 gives 9.1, 0.17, 1.56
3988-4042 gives 13.1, 0.14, 1.85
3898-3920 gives 15.1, 0.12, 1.76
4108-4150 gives 12.6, 0.14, 1.74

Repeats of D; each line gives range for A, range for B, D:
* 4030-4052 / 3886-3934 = 14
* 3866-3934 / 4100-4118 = -30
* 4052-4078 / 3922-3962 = 5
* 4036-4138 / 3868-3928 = -26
